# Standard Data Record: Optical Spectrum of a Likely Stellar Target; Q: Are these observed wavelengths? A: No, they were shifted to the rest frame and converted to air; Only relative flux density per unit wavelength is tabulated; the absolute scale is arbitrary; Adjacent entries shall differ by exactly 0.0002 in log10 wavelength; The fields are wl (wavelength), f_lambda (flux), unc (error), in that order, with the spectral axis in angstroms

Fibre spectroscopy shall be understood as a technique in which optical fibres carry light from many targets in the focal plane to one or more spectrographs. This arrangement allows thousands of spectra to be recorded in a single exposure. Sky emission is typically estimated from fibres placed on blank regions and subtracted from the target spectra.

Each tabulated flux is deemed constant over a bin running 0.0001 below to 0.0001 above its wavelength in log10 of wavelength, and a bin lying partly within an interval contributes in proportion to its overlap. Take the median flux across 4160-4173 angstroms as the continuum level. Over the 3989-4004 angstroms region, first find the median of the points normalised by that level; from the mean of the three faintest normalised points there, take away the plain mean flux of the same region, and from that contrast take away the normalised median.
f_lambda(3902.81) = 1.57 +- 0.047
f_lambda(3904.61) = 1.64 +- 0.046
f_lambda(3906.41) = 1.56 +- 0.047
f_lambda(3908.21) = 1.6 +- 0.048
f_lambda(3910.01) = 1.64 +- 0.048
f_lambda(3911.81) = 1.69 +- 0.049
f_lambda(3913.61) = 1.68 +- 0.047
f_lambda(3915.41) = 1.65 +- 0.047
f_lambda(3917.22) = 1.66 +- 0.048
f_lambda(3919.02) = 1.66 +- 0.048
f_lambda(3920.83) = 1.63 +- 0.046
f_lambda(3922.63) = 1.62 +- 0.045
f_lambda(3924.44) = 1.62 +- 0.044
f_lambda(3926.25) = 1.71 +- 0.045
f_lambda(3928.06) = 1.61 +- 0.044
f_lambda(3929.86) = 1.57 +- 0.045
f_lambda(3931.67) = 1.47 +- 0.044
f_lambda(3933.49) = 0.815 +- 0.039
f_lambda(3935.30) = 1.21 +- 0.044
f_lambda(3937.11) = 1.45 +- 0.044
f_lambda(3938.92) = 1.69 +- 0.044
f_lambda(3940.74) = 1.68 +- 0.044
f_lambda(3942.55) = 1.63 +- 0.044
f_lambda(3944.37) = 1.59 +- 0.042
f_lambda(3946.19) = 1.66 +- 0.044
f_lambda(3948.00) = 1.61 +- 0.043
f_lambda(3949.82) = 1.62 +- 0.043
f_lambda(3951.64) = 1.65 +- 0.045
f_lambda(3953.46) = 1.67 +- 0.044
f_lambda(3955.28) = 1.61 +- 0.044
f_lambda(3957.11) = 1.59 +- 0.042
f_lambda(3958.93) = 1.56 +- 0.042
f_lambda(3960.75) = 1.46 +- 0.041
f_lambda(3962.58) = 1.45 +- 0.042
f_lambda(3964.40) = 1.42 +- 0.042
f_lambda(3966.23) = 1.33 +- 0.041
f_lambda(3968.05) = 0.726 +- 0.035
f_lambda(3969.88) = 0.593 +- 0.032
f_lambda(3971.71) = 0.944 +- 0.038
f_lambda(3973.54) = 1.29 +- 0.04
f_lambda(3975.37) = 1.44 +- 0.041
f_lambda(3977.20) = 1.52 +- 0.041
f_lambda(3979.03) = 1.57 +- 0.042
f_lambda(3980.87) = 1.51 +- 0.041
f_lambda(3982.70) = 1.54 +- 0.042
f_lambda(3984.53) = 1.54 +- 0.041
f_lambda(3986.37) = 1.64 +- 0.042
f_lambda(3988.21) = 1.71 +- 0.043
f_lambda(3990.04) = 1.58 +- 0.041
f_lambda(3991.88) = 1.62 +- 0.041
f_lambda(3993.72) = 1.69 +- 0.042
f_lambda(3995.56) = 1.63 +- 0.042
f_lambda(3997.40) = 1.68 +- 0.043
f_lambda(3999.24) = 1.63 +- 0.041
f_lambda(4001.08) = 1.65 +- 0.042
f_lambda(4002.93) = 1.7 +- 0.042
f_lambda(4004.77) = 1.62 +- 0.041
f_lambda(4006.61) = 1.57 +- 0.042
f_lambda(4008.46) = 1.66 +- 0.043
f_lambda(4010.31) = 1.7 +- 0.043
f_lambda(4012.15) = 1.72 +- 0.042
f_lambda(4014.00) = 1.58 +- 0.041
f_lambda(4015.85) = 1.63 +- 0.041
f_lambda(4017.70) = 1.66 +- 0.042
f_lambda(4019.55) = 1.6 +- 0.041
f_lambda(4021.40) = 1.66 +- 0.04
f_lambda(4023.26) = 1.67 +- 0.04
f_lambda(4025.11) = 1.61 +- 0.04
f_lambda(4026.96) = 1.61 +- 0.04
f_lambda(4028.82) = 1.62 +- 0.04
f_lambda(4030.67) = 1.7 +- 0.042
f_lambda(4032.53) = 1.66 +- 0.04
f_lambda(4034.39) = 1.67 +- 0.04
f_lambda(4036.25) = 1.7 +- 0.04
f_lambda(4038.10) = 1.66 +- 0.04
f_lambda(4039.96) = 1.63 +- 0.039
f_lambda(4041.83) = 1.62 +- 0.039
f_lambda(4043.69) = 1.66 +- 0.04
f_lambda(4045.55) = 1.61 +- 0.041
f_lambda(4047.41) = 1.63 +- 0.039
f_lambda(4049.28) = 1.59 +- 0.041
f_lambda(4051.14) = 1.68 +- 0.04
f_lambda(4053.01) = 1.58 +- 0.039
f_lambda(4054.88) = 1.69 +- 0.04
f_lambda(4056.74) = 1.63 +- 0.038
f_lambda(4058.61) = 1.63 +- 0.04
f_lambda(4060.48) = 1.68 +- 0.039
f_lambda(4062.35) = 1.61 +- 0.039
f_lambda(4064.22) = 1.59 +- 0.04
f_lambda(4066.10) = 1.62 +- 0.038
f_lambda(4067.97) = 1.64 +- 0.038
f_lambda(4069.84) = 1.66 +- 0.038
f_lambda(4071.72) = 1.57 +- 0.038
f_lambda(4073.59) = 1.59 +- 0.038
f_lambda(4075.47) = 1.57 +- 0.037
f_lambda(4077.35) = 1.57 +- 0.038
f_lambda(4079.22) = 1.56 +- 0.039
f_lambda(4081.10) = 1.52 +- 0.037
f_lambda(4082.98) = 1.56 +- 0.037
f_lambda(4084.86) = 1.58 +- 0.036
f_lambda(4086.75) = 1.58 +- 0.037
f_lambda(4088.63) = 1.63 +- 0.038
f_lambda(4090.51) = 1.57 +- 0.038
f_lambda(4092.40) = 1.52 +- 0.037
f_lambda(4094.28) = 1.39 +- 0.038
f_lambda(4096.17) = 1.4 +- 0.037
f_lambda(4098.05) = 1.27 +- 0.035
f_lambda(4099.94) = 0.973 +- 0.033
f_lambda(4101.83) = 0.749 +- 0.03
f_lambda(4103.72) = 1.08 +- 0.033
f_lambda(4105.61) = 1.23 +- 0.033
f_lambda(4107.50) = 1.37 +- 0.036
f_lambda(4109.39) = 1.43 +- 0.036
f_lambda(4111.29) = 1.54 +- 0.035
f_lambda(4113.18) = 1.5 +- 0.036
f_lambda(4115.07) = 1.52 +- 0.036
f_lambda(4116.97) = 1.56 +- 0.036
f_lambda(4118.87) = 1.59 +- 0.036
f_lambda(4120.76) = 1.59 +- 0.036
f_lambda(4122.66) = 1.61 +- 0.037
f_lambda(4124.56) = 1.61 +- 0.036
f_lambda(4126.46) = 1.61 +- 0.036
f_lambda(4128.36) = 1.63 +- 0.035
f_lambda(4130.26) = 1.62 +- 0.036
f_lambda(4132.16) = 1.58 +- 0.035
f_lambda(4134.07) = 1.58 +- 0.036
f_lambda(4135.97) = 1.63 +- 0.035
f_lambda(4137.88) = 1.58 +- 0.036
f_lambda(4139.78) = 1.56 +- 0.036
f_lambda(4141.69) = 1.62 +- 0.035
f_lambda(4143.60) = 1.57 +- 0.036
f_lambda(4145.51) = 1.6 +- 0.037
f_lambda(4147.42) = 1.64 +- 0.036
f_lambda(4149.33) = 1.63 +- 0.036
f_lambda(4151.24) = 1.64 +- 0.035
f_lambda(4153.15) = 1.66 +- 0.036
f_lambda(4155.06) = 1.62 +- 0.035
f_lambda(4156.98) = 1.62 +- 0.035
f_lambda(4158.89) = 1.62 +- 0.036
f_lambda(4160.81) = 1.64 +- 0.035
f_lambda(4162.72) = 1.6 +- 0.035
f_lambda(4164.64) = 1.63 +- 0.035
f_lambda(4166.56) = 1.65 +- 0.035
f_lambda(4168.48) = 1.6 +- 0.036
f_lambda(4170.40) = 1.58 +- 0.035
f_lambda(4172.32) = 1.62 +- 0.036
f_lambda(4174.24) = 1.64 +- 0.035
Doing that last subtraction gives -1.67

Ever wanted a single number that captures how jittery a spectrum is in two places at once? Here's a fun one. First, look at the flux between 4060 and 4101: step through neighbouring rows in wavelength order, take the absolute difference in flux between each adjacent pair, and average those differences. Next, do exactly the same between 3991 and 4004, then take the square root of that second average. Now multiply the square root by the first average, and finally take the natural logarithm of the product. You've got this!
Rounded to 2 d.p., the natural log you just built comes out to -4.42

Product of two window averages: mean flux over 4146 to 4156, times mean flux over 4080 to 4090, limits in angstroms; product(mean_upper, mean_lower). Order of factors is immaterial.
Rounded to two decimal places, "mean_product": 2.58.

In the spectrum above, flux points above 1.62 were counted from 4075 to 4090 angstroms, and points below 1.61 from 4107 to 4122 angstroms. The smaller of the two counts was 1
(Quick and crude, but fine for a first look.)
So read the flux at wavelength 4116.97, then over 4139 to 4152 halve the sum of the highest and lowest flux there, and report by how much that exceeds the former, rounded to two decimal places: 0.04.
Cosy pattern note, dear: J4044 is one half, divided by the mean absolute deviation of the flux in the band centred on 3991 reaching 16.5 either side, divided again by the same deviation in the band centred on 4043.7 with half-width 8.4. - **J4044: 282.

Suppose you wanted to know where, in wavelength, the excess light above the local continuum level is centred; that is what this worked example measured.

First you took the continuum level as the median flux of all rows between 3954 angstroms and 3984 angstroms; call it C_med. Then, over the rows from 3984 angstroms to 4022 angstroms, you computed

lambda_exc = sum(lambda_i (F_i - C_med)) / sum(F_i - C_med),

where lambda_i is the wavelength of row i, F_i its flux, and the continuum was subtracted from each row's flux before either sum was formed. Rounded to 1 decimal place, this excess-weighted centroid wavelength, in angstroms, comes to 4003.3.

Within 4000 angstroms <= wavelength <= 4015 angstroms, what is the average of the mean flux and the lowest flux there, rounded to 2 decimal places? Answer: 1.61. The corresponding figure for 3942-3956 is 1.61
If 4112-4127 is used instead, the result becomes 1.54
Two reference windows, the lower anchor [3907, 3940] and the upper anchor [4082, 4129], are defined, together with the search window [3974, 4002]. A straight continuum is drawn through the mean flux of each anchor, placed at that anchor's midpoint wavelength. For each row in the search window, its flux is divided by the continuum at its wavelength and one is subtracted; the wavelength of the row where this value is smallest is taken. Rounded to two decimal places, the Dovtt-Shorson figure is 3975.37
